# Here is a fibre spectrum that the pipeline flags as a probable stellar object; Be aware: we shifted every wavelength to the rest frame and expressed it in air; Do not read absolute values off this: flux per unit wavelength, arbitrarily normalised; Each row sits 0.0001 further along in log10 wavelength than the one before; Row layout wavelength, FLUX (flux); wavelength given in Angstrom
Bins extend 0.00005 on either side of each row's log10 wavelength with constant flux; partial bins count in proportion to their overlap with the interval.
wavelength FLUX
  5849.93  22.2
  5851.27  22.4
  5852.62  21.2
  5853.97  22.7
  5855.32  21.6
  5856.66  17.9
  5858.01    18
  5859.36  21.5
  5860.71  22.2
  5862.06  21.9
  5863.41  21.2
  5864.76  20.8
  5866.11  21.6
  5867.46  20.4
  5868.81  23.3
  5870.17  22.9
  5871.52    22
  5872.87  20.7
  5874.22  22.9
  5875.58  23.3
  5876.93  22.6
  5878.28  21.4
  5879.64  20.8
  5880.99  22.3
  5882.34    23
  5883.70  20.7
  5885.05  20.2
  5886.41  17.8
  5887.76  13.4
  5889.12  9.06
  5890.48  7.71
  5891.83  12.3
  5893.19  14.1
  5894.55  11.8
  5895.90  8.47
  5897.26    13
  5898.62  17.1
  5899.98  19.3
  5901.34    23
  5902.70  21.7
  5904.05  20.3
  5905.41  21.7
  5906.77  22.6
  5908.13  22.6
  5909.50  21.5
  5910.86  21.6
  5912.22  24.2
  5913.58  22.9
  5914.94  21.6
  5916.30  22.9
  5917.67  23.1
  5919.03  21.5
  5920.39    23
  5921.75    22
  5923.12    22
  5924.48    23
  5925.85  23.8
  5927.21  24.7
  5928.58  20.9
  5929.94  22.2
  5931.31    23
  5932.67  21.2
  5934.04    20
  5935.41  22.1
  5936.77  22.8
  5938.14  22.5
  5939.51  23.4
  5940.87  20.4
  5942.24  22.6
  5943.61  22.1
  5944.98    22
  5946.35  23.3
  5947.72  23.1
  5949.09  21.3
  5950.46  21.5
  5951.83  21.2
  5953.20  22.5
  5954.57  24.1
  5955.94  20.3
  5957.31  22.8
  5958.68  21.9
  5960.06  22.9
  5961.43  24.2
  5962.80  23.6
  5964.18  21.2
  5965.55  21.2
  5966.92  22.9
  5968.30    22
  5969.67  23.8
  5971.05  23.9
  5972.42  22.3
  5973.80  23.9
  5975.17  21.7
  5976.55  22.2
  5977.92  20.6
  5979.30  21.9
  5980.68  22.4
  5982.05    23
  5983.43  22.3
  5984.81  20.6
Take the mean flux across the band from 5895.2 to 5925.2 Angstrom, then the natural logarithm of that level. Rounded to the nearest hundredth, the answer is 3.04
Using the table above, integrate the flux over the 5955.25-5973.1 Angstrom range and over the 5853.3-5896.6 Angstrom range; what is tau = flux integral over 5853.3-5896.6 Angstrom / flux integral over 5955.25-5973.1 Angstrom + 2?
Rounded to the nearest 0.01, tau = 4.05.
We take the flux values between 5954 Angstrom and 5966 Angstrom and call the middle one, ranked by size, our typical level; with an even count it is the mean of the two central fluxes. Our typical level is 22.8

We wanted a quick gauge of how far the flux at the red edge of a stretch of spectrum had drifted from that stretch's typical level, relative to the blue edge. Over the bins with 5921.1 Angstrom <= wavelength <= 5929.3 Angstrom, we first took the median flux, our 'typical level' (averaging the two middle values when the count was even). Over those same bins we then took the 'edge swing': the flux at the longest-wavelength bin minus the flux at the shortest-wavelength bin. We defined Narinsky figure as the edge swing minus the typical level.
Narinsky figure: -24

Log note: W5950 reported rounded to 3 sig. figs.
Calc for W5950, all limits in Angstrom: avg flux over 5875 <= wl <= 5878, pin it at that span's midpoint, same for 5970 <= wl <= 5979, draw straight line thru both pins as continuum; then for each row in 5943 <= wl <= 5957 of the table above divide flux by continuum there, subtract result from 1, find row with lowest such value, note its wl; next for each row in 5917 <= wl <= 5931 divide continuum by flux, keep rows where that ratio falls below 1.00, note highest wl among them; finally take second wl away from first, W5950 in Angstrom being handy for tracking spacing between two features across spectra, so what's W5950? 27.4 Angstrom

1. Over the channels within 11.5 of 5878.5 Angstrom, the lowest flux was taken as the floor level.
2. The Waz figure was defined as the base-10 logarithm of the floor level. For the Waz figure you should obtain 1.0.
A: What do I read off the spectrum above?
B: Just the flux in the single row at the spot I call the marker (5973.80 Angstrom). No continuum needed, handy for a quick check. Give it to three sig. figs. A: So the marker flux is 23.9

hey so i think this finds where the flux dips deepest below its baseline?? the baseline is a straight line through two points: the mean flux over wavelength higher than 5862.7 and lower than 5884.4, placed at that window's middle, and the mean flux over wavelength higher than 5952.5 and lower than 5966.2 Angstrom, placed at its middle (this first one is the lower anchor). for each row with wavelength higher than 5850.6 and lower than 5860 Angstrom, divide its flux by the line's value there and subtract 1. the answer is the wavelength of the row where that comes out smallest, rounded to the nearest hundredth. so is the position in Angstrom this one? 5856.66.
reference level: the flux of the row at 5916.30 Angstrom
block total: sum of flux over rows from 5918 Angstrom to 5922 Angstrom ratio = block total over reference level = 2.90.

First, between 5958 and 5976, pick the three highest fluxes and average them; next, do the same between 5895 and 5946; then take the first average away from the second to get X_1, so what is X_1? 0.2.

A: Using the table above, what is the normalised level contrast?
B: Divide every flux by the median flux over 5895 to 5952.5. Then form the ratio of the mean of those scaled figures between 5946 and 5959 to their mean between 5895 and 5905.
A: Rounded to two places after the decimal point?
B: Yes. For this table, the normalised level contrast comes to 1.26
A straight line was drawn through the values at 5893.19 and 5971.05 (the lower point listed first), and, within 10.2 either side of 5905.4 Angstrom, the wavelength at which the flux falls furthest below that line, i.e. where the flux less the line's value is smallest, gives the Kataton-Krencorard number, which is 5895.90 Angstrom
